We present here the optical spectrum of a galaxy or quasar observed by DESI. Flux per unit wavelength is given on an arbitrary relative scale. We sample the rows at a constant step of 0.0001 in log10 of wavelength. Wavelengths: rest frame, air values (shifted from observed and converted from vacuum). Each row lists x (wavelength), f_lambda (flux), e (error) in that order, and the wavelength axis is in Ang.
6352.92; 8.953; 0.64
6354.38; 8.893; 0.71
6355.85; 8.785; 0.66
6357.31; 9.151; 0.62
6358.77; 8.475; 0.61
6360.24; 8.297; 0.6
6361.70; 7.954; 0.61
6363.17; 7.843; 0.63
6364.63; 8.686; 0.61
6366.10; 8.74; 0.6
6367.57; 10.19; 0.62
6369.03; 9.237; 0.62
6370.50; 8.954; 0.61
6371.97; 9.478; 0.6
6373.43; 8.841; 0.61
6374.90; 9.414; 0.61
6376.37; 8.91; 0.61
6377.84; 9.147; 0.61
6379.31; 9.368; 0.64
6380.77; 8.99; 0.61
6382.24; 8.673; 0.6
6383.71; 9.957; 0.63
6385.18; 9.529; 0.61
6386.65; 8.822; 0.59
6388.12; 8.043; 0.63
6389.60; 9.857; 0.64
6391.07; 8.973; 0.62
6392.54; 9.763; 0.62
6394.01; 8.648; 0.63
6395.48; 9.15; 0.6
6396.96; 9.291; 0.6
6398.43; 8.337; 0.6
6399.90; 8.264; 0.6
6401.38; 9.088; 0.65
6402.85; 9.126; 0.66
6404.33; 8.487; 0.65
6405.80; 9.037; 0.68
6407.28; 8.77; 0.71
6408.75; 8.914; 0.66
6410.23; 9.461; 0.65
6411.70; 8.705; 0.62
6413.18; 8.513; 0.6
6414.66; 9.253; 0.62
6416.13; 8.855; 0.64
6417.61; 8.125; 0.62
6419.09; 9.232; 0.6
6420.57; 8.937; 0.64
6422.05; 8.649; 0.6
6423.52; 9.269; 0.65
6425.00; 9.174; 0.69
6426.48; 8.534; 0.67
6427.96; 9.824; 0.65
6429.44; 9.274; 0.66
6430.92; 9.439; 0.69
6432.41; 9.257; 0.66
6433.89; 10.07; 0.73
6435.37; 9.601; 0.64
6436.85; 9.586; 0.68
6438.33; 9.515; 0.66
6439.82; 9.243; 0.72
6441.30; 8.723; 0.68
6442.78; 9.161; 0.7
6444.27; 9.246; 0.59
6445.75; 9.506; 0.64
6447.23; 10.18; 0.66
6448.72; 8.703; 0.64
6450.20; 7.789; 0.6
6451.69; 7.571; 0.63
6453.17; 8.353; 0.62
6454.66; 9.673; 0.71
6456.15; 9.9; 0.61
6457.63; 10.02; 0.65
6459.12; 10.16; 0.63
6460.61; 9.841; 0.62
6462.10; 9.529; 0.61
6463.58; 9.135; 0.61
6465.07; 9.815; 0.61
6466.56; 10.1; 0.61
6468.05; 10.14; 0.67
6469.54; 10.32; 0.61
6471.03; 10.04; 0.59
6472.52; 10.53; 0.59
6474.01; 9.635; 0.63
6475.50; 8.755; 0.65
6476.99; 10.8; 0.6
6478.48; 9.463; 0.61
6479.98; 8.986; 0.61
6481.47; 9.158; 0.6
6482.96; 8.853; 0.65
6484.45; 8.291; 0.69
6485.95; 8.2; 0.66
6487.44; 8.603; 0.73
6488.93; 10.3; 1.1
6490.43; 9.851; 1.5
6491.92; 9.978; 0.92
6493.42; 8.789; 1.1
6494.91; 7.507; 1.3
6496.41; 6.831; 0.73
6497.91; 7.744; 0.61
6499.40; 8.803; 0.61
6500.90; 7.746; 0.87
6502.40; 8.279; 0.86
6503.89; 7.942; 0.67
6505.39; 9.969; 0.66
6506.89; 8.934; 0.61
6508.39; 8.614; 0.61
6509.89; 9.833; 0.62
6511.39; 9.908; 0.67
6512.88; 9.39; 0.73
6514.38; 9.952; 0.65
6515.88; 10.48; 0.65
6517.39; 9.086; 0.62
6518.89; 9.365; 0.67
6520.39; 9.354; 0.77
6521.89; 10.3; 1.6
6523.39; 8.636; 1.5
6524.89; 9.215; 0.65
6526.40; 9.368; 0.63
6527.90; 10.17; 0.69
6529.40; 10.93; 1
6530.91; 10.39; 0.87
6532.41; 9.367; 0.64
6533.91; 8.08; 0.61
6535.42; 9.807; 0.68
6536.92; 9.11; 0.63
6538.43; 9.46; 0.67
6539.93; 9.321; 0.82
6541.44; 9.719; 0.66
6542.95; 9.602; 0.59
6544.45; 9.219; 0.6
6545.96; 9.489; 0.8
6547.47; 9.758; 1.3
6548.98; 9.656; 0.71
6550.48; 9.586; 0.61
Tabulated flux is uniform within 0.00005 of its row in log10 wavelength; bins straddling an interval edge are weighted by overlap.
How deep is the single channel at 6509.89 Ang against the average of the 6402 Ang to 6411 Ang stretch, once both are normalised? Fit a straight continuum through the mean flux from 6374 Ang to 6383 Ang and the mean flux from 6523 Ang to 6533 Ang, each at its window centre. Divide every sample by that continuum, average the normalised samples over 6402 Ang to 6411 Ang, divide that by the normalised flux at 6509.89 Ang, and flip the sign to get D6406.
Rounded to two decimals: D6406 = -0.96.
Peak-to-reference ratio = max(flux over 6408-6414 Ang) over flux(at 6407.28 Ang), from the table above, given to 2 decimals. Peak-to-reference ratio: 1.08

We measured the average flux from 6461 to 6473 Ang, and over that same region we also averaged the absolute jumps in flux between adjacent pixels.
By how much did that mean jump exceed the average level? -9.6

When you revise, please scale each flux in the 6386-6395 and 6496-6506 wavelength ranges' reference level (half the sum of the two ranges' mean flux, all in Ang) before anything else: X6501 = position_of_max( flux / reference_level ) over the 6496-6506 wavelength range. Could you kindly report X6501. 6505.39 Ang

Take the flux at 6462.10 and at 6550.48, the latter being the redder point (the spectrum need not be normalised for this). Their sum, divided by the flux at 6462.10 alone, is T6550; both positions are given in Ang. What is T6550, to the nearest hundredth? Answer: 2.01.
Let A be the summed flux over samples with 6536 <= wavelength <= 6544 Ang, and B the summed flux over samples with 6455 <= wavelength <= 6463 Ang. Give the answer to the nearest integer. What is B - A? 2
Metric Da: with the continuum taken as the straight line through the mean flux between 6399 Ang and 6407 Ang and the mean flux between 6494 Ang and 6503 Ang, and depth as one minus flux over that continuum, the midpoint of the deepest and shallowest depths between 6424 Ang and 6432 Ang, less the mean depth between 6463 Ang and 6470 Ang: 0.14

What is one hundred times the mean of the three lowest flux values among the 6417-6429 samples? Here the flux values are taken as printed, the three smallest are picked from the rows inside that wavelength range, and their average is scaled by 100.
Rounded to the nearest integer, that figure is 844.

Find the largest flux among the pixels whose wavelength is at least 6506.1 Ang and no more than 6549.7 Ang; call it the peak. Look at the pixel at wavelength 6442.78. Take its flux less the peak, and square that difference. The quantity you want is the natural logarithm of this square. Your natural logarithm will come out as 1.1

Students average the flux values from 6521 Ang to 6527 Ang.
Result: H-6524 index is 9.38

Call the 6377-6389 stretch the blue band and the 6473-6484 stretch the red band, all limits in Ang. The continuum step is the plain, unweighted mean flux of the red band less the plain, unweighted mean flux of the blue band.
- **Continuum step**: 0.31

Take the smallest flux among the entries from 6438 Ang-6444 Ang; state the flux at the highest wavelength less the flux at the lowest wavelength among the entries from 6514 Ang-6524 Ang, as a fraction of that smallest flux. -0.15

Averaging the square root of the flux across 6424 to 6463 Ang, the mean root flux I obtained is 3.05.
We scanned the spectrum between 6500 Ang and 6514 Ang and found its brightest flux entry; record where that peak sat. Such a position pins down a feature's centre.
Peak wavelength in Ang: 6505.39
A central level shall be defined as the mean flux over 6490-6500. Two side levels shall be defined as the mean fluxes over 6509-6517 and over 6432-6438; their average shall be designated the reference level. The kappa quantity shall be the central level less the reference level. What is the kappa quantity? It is -1.3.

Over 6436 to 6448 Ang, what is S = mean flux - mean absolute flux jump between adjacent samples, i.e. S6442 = 9.1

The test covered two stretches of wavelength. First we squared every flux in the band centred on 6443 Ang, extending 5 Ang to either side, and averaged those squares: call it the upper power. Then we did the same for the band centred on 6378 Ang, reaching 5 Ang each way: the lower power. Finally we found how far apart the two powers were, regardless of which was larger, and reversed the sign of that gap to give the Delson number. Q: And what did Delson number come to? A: -6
